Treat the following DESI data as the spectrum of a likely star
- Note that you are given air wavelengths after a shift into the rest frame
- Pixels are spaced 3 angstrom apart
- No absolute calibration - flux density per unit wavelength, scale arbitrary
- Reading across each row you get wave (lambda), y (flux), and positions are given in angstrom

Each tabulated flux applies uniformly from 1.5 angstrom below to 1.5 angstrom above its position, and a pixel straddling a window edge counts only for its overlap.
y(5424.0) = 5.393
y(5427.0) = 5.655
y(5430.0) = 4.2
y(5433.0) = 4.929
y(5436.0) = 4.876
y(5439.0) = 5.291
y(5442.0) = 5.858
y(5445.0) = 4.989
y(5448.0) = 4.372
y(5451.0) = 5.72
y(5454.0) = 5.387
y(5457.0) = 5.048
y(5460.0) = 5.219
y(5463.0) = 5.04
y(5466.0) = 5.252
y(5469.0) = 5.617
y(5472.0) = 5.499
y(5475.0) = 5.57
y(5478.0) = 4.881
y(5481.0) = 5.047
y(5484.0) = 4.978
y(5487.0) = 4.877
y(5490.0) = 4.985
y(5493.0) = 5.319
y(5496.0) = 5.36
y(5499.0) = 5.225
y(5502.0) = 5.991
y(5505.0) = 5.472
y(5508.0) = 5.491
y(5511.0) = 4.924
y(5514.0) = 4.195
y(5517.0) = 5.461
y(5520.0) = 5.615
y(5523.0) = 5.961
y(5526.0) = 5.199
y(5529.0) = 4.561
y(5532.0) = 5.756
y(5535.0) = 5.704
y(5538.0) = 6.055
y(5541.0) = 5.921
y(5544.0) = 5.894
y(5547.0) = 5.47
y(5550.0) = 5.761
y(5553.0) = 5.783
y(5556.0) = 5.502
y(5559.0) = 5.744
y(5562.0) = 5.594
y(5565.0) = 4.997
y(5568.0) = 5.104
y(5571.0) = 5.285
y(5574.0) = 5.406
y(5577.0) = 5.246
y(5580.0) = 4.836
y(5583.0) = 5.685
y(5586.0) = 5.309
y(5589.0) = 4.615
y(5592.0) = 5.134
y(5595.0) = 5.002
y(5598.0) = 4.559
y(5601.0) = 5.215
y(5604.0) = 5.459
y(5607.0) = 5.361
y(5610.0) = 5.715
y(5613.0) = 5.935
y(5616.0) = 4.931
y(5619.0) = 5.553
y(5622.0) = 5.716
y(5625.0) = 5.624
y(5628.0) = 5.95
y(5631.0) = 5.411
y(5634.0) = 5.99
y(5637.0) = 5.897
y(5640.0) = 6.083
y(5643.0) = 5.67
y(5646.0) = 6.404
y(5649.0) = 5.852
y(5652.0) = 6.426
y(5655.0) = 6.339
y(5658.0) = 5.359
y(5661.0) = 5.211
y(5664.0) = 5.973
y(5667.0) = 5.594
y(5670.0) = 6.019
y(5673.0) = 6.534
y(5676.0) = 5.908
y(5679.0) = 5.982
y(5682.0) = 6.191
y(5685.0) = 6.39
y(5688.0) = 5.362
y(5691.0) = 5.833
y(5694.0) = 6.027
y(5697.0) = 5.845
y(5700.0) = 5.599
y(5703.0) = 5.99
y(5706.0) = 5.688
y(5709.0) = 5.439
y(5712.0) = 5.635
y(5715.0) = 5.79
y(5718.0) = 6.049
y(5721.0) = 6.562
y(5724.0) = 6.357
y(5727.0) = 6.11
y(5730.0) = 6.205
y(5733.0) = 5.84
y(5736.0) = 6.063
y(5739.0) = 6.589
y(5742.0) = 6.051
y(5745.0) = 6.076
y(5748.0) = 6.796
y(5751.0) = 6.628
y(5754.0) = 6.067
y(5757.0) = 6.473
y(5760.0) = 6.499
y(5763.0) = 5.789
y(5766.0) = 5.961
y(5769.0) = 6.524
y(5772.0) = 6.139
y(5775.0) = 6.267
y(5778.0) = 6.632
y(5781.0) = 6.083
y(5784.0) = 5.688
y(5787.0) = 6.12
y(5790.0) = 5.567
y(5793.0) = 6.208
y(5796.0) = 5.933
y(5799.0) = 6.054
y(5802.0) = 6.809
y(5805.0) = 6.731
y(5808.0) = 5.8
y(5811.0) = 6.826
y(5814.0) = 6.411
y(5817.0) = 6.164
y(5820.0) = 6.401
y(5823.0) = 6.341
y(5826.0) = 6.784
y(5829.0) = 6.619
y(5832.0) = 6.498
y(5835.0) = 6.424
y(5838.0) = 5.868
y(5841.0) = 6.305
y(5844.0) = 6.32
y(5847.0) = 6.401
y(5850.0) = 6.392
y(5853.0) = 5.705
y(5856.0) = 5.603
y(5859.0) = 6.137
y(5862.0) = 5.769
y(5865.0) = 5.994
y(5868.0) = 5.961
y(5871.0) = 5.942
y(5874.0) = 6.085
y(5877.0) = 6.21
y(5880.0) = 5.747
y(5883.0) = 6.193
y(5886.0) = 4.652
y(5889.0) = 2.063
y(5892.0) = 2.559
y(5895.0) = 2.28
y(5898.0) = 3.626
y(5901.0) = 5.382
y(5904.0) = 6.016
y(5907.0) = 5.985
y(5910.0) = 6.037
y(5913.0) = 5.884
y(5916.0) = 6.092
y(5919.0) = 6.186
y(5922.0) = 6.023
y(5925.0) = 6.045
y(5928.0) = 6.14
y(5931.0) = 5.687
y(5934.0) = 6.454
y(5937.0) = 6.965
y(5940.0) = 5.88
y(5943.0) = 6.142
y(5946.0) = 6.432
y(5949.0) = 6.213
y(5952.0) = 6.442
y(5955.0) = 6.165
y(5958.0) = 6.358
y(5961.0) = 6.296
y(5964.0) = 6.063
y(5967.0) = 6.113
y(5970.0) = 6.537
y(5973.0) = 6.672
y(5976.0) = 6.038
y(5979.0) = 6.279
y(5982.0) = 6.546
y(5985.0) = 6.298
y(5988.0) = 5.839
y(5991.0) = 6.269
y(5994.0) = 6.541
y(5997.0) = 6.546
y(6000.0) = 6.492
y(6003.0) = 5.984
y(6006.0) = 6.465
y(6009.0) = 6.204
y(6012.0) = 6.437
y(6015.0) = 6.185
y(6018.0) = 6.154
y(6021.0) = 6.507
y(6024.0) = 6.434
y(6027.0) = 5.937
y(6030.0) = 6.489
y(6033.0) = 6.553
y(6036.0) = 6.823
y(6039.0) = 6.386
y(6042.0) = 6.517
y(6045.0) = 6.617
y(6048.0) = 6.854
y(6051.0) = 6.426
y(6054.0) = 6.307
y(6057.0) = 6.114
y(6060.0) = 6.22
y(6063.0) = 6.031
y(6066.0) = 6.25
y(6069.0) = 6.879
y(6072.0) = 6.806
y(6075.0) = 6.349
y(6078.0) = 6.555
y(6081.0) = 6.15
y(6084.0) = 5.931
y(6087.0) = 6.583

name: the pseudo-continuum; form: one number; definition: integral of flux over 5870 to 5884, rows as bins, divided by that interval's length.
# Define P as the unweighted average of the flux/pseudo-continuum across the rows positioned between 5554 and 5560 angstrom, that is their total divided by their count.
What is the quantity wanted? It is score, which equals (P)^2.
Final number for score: 0.87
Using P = 0.93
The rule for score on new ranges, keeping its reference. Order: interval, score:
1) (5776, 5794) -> 1.01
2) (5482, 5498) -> 0.72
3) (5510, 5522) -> 0.70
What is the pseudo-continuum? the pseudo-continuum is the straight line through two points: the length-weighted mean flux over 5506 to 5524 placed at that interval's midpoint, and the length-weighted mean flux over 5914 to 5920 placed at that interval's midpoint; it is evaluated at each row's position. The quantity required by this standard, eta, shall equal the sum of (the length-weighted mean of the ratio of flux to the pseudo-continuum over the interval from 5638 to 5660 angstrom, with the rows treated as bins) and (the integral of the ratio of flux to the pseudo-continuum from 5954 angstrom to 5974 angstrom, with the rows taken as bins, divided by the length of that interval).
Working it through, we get 2.10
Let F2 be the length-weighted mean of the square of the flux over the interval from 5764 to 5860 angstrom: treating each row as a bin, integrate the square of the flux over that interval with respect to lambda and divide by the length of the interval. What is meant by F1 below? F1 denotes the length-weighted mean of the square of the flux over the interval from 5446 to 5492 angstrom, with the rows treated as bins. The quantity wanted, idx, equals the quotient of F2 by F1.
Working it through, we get 1.5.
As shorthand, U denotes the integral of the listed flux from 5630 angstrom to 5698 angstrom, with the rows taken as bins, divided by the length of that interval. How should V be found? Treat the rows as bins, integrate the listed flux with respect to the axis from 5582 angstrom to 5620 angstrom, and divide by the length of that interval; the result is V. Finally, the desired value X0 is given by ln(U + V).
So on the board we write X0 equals 2.41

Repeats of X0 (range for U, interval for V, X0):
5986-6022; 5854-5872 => 2.50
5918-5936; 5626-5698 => 2.49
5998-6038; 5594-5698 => 2.49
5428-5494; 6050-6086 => 2.44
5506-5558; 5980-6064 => 2.47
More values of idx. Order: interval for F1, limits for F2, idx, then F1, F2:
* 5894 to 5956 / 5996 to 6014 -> 1.2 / 35.0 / 40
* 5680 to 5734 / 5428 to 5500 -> 0.8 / 35.4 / 27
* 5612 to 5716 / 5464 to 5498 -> 0.8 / 34.1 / 27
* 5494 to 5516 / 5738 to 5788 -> 1.4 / 27.8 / 39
